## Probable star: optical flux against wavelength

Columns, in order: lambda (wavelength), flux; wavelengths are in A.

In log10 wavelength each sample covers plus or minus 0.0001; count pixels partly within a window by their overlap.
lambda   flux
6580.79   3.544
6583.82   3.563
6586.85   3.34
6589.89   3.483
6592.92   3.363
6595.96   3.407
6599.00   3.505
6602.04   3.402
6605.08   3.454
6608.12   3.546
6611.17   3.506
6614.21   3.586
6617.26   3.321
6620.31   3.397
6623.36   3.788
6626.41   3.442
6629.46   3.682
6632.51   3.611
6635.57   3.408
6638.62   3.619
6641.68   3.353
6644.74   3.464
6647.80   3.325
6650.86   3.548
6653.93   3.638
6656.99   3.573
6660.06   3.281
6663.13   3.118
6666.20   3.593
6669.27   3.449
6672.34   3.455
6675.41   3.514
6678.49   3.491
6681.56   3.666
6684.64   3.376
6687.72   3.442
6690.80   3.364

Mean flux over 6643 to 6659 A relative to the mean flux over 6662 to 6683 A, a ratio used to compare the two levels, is 1.01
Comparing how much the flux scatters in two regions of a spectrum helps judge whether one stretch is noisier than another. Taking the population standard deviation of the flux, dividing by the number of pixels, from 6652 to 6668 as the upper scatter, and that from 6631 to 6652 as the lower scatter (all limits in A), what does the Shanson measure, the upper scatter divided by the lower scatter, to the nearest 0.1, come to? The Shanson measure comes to 1.8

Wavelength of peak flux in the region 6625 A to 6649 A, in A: 6629.46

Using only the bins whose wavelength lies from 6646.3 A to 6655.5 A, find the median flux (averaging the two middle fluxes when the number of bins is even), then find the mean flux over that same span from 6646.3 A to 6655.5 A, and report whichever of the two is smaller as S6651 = 3.50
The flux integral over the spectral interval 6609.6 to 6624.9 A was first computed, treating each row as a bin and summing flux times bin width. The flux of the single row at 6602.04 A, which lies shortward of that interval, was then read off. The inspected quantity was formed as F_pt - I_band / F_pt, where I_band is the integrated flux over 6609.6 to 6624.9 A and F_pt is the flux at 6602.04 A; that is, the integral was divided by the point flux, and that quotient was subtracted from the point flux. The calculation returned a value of -12.4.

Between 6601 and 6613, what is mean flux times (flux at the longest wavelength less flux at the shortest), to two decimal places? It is 0.36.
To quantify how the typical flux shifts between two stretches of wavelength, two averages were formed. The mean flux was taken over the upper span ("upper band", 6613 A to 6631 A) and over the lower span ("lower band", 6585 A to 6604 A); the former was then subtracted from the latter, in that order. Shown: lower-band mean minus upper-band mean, -0.12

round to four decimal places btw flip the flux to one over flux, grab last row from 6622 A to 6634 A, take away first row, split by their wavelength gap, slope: 0.0014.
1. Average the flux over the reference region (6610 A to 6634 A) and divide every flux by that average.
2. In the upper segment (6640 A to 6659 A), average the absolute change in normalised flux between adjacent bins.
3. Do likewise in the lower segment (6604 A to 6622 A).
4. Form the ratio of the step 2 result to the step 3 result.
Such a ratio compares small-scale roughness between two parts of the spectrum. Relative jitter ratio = 1.14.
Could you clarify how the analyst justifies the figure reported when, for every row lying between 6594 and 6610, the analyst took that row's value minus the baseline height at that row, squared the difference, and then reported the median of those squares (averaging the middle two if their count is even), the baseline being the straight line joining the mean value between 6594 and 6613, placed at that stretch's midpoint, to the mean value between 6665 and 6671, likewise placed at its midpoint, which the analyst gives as 0.0032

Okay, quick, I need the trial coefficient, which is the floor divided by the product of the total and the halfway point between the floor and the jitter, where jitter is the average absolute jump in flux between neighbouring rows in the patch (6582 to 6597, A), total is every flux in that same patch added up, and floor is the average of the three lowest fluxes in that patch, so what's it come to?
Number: 0.112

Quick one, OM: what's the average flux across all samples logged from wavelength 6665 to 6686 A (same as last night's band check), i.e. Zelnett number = 3.51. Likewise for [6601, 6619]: 3.47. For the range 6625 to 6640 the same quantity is 3.55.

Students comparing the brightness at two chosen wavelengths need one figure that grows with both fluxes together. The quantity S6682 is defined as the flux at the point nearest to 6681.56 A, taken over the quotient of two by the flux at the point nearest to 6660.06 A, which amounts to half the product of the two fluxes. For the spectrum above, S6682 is 6.0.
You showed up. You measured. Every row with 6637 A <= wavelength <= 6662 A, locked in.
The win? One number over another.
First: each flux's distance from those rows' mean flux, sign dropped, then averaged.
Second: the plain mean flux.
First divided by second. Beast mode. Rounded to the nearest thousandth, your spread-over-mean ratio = 0.034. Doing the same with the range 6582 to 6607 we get 0.018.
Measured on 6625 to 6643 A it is 0.034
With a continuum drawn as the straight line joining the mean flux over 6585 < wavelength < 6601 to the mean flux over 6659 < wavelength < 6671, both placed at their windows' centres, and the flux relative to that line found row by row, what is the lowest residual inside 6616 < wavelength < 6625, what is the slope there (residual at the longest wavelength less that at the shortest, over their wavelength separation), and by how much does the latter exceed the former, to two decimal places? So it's 0.16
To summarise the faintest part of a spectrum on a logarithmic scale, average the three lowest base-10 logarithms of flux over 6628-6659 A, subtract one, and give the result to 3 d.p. -0.473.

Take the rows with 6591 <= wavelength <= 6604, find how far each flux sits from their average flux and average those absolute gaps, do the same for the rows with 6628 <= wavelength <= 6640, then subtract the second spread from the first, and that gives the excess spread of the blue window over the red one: -0.043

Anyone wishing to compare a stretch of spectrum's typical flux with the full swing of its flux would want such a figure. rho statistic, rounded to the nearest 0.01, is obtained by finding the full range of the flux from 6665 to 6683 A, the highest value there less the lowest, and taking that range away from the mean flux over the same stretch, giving 3.31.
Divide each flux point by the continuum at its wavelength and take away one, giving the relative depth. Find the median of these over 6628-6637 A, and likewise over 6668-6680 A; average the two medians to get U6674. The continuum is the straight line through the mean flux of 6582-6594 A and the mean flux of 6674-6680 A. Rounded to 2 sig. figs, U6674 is 0.016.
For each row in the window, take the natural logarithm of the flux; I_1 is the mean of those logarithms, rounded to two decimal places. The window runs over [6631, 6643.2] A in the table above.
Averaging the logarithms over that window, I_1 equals 1.25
